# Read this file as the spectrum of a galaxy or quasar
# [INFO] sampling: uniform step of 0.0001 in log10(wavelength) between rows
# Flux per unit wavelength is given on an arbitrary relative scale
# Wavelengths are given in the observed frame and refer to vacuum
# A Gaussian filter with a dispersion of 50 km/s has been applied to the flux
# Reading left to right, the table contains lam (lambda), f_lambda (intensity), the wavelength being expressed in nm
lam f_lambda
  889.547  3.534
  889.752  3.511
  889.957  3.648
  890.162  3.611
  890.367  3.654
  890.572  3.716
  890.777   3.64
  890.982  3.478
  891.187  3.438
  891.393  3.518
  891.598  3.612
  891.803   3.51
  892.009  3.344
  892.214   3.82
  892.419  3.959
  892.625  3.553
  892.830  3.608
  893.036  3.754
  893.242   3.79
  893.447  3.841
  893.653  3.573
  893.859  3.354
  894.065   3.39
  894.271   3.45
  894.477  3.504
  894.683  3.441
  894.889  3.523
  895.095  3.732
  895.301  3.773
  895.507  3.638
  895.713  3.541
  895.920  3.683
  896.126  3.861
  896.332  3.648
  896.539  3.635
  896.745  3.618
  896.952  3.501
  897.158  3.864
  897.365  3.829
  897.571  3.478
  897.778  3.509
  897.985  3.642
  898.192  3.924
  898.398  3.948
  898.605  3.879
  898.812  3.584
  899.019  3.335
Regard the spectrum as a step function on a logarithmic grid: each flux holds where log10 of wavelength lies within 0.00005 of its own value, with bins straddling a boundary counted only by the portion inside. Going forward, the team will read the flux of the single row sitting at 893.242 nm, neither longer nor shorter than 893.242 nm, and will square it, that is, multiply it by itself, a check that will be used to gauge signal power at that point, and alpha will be 14.4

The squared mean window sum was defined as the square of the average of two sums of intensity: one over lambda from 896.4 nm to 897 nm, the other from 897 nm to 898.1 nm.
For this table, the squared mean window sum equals 211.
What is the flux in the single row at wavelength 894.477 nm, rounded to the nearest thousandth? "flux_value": 3.504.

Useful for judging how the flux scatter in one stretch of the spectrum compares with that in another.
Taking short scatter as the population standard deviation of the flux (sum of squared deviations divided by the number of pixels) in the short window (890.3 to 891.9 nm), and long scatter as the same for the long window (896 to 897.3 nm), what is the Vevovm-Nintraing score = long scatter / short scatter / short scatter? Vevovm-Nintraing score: 16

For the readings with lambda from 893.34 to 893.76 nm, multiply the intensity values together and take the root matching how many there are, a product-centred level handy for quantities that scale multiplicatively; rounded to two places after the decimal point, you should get 3.70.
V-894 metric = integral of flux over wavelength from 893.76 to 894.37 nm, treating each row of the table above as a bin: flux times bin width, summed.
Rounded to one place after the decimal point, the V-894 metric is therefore 2.1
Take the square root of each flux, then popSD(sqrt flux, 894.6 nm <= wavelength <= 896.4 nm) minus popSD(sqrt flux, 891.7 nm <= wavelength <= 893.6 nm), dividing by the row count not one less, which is -0.016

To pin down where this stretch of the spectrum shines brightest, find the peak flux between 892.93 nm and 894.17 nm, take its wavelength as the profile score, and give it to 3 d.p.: 893.447 nm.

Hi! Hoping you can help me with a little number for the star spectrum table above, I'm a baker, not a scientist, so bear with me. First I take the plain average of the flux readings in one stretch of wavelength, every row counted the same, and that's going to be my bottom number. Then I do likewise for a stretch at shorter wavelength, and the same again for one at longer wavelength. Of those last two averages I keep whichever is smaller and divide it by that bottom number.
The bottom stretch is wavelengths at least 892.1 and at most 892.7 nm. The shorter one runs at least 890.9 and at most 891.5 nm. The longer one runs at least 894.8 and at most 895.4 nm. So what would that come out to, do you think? 0.92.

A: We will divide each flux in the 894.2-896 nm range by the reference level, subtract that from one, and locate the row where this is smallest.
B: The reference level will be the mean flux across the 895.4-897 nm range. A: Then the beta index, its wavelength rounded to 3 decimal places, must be 895.301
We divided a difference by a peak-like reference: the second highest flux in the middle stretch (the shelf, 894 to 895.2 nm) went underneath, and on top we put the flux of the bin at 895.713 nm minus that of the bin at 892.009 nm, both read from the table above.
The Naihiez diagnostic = 0.06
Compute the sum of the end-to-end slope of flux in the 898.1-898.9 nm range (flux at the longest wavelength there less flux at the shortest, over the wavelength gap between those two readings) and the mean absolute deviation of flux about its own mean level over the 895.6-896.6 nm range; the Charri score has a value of -0.47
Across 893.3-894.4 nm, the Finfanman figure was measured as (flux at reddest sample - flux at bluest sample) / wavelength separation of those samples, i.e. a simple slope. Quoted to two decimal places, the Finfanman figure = -0.47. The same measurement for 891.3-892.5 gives 0.43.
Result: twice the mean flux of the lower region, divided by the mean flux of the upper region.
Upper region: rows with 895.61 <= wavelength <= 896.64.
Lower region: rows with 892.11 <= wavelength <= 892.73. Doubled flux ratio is 2.06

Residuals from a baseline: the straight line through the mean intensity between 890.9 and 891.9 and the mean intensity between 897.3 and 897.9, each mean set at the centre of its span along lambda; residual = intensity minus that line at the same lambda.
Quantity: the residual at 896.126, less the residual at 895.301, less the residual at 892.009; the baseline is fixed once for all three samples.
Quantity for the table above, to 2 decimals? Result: 0.25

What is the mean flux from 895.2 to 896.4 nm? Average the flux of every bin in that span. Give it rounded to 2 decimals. 3.69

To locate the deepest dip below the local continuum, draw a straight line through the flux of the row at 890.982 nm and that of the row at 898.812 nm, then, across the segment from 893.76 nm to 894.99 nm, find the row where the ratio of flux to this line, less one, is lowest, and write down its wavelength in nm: 893.859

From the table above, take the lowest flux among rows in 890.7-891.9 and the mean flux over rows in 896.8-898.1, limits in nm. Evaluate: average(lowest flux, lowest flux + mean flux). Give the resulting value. 5.257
